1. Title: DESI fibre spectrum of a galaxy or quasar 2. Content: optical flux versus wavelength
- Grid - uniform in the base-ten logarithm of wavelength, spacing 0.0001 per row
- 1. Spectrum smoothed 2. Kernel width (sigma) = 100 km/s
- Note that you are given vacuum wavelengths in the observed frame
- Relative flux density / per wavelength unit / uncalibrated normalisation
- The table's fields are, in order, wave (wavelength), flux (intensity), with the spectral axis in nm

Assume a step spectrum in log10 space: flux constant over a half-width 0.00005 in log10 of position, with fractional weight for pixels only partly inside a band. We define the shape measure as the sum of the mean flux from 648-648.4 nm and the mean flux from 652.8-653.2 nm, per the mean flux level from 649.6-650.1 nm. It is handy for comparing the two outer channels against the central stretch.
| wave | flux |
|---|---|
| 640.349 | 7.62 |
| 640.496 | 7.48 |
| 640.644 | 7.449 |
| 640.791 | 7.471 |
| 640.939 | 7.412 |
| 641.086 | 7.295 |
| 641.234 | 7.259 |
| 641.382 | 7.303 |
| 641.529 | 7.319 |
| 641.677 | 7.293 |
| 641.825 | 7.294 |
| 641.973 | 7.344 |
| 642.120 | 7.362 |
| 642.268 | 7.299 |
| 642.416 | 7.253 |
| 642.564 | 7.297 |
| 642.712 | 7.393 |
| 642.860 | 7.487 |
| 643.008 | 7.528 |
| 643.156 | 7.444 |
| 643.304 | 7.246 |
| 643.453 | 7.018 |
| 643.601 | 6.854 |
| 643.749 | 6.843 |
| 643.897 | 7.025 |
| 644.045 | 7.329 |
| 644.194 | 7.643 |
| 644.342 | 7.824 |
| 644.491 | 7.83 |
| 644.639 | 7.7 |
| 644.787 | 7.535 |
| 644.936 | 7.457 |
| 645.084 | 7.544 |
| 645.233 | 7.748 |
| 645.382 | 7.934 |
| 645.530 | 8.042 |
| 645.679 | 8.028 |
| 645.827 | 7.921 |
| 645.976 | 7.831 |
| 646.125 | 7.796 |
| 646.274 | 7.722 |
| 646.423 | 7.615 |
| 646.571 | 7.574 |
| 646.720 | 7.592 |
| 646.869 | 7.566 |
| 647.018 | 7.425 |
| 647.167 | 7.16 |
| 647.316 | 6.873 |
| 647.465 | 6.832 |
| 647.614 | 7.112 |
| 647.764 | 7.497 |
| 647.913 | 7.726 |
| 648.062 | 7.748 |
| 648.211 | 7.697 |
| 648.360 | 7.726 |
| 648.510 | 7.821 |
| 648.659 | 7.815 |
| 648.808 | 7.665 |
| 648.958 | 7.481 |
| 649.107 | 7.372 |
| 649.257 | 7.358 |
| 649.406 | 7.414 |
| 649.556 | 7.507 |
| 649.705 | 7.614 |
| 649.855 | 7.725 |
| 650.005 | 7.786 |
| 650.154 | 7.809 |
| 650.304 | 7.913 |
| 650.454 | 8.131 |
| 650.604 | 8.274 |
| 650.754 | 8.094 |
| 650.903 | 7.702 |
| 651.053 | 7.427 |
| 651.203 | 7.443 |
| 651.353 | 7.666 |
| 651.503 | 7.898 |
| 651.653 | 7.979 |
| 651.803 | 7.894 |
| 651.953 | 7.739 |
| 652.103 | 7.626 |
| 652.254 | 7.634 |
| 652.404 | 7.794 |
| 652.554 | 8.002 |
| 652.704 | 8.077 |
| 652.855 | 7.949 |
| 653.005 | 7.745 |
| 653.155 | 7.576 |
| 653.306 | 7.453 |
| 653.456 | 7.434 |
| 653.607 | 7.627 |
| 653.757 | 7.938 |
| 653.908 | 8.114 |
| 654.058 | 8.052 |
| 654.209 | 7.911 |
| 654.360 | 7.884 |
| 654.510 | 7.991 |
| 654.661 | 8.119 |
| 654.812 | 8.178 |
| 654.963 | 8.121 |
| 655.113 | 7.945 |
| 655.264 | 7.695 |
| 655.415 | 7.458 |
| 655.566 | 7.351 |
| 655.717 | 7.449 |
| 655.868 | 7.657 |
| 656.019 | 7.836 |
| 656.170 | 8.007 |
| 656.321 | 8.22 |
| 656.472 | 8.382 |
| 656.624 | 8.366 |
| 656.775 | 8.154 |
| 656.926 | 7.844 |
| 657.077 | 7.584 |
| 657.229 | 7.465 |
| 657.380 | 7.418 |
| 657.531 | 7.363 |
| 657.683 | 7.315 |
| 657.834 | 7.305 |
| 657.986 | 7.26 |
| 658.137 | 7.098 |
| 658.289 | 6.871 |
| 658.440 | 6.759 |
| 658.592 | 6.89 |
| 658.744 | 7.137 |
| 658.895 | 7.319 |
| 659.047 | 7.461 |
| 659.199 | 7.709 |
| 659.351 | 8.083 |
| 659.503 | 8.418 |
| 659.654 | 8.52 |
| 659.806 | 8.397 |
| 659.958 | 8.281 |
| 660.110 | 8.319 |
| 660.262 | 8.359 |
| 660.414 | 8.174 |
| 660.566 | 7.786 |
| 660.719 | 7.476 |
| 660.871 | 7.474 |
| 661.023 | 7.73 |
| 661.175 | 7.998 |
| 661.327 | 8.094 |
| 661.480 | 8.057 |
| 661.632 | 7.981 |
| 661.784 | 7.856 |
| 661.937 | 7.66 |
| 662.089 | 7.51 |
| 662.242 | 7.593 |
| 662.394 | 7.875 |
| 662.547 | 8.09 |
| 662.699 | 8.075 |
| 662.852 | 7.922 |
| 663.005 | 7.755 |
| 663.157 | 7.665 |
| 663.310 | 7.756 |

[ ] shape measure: 2.01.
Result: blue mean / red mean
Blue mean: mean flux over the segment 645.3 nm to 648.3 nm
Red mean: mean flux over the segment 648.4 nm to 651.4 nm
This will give 0.985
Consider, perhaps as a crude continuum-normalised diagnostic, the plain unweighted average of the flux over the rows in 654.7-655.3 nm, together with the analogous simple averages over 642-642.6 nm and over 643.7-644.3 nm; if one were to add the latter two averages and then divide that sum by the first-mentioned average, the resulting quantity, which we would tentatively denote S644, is 1.82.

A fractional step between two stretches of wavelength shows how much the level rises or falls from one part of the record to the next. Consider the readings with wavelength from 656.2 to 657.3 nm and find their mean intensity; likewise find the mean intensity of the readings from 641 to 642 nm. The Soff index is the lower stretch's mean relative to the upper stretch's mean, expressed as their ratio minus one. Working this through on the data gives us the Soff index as -0.088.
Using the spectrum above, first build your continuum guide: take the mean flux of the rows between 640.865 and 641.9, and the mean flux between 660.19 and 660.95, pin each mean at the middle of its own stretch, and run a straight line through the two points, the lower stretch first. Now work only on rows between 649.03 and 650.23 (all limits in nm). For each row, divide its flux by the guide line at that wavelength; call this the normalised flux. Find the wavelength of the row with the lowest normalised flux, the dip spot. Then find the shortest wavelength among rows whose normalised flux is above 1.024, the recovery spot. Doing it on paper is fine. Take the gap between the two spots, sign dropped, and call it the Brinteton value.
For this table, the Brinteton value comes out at 0.75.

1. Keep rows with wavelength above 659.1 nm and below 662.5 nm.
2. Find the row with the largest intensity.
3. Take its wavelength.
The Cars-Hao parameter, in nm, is 659.654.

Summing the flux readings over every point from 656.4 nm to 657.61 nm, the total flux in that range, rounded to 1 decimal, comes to 62.6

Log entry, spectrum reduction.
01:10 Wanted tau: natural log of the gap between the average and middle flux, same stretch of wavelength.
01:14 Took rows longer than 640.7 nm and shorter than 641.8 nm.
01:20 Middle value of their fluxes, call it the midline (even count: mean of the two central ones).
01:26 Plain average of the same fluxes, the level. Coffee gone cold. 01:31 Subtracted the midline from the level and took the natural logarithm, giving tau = -3.4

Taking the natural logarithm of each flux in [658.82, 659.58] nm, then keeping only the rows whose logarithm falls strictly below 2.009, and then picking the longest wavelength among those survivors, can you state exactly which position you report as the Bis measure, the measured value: 658.895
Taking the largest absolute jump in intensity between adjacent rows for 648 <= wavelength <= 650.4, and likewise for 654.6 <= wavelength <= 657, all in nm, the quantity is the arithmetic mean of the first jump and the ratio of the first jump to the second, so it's 0.39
